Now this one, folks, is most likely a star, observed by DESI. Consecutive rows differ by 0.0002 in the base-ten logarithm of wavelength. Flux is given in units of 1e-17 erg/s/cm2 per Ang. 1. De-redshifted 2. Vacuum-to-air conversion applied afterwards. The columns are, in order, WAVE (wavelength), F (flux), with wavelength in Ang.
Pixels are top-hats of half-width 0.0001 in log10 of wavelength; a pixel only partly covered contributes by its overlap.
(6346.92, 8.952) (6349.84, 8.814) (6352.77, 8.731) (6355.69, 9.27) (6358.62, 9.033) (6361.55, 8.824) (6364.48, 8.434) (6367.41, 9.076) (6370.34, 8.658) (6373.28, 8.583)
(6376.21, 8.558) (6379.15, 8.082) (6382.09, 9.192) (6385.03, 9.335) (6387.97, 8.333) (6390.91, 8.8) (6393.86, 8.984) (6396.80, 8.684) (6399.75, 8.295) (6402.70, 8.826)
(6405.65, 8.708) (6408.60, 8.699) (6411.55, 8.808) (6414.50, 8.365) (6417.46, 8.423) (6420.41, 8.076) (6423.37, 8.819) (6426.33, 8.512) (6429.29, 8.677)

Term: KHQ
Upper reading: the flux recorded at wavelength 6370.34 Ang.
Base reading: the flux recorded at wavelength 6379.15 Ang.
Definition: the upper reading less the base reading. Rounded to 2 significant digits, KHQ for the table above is 0.58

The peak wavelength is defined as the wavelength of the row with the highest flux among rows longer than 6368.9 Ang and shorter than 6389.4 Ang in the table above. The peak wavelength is 6385.03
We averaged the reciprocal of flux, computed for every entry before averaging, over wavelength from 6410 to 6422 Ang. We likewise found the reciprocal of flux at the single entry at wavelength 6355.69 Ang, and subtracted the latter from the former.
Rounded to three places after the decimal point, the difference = 0.011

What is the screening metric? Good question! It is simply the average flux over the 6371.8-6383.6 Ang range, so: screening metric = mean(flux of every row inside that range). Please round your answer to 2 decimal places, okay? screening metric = 8.60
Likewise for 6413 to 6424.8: 8.42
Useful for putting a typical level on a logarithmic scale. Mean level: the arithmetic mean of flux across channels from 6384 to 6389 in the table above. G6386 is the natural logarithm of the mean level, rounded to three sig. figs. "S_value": 2.18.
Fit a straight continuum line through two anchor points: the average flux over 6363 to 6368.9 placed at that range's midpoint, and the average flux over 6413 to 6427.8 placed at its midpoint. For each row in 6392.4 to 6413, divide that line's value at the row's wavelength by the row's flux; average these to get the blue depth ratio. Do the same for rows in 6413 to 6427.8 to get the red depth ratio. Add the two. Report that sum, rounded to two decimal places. 1.98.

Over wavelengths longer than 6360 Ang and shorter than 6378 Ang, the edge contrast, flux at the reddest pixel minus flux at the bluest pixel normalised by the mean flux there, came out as -0.03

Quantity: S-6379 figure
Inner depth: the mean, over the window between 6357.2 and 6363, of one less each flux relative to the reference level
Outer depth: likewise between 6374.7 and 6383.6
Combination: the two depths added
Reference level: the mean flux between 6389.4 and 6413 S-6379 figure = -0.01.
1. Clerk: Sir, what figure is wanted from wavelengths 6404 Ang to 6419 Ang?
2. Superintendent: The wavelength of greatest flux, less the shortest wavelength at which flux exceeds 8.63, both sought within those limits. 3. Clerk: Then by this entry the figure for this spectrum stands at 5.9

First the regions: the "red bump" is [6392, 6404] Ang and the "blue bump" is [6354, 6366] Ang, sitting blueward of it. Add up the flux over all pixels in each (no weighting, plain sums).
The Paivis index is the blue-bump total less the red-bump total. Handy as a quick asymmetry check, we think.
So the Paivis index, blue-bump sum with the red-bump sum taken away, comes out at 0.77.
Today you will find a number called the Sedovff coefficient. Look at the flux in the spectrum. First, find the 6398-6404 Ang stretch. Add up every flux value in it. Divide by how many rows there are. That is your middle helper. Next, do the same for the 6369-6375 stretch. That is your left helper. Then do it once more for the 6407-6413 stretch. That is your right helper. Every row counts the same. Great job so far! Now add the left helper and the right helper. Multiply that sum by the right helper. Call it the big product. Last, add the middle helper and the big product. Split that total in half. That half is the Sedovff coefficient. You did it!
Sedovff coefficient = 80.3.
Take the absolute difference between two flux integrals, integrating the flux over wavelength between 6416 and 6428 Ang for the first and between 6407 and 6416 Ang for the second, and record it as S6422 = 24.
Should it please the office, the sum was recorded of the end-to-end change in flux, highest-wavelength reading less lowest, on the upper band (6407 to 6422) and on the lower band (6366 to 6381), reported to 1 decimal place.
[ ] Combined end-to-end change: -1.6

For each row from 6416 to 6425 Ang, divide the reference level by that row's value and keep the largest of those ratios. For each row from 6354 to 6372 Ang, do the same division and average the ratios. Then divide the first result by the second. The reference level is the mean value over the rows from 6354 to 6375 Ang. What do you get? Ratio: 1.10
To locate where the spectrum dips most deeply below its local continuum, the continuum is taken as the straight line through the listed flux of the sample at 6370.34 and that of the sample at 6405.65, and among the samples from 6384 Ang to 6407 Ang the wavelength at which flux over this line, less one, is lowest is 6399.75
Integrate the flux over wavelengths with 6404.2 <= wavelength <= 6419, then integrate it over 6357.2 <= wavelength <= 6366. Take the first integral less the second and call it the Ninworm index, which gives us 50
